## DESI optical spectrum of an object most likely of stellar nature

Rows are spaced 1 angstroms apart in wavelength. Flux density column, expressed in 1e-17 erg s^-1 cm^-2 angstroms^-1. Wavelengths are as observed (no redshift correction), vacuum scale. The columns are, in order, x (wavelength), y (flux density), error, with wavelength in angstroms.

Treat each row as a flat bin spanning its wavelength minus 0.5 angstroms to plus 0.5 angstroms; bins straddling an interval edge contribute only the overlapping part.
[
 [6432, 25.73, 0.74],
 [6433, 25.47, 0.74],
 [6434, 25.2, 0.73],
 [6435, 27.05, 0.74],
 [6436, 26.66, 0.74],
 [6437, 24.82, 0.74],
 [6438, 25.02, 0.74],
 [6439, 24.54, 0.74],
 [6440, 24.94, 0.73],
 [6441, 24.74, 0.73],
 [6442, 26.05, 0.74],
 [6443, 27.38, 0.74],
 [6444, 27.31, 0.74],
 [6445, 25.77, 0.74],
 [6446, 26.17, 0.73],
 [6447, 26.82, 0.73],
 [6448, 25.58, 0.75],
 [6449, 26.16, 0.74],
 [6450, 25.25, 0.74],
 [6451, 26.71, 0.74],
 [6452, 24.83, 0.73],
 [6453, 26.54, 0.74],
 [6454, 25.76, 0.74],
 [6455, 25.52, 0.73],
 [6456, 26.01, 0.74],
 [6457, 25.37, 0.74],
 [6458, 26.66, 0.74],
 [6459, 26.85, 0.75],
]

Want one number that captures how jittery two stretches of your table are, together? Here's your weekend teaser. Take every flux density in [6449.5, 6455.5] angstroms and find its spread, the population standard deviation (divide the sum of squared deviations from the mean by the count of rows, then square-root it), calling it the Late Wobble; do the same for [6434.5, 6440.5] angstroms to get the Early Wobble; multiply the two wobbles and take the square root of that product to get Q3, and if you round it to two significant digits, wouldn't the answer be 0.81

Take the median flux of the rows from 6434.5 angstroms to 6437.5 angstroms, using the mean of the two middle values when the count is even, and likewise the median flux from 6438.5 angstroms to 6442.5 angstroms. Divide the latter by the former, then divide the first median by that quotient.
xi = 28.6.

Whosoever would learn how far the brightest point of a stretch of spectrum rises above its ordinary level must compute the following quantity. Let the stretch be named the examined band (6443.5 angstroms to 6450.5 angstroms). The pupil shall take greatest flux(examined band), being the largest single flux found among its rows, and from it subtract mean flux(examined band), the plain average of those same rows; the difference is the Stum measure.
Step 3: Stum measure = 1.2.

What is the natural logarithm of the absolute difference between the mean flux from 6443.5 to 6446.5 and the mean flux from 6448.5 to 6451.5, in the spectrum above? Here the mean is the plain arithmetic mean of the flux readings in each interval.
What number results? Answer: -1.0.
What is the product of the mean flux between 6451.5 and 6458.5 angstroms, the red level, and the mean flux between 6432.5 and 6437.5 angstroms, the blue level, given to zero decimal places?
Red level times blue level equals 667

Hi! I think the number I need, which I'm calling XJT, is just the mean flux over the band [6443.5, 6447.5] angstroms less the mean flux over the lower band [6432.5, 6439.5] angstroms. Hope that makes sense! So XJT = 1.0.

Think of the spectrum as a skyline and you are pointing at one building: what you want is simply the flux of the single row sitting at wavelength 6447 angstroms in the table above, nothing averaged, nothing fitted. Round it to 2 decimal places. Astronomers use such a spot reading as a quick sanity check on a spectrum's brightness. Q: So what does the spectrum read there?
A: 26.82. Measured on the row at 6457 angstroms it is 25.37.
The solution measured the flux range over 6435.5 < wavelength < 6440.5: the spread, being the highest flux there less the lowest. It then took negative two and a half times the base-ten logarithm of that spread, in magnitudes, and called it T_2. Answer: -0.82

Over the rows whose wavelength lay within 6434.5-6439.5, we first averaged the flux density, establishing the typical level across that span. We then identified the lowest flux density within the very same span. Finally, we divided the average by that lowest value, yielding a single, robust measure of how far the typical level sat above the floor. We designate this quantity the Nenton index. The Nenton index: 1.044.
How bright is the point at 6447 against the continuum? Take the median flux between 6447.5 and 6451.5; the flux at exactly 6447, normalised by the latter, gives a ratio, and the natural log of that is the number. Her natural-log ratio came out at 0.036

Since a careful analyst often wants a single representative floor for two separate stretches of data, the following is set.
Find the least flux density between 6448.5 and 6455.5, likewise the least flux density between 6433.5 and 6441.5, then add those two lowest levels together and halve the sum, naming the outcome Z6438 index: 24.7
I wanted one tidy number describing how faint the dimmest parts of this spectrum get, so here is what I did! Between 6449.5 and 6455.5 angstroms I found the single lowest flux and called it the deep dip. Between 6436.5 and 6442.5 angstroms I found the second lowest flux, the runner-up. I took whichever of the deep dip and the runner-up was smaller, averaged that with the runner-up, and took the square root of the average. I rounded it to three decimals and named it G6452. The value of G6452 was 4.974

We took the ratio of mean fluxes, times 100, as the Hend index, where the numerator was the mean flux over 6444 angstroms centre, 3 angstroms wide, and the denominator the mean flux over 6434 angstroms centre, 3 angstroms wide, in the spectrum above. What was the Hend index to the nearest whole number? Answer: 104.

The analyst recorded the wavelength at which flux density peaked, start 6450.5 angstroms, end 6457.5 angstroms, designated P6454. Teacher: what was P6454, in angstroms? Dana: 6451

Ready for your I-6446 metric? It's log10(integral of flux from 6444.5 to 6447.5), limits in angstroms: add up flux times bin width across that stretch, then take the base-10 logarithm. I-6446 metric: 1.896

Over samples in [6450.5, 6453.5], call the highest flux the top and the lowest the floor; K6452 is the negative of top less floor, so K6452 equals -1.9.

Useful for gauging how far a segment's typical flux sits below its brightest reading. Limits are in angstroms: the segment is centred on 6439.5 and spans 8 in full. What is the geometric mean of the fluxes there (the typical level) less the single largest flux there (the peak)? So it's -1.88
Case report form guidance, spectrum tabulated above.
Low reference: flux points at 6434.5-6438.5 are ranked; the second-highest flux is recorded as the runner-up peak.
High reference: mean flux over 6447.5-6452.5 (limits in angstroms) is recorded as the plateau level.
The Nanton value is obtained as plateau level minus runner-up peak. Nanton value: -0.95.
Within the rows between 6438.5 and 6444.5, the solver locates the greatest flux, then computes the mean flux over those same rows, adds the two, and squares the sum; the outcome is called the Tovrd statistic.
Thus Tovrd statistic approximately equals 2831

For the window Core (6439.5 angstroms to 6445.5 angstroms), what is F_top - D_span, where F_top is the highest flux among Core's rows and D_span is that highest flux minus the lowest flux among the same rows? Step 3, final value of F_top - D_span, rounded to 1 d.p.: 24.7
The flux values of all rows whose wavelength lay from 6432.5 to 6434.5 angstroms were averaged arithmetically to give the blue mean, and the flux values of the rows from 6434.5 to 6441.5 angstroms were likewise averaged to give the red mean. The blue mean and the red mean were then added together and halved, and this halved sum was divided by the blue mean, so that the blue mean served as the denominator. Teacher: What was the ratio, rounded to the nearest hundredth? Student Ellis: 1.00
